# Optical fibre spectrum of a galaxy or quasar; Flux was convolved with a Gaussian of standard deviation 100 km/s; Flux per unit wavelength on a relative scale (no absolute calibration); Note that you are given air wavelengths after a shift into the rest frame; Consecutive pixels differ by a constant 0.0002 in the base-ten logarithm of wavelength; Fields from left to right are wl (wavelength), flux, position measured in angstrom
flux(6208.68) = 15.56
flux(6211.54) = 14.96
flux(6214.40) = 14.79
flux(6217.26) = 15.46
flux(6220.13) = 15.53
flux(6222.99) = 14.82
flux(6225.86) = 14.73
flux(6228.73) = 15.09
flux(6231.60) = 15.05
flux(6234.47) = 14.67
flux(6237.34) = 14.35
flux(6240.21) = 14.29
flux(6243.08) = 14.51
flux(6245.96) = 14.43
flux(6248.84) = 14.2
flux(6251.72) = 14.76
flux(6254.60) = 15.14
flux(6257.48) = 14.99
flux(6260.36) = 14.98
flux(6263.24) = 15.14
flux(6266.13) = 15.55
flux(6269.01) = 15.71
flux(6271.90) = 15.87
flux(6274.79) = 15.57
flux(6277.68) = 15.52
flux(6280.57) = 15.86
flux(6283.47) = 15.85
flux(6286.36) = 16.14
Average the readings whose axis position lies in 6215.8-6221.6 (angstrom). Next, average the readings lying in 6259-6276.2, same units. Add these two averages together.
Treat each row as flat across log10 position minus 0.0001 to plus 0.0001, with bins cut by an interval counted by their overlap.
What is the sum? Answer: 31.0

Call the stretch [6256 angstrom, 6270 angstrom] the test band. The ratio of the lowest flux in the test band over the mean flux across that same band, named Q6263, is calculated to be 0.981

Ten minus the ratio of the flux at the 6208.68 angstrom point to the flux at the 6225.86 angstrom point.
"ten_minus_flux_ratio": 8.94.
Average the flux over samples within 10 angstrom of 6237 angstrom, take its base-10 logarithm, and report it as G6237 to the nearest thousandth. 1.165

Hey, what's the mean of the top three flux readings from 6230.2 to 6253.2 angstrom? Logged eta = 14.8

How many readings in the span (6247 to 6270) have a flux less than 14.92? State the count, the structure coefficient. 2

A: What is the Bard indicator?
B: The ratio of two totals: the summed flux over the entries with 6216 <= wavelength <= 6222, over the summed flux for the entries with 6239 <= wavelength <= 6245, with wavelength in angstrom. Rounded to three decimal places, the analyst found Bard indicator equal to 1.076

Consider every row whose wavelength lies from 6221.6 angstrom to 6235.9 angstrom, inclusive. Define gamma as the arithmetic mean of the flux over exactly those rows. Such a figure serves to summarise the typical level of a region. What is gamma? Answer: 14.9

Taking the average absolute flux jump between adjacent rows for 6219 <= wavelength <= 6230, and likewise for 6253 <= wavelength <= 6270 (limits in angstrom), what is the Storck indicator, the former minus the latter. 0.21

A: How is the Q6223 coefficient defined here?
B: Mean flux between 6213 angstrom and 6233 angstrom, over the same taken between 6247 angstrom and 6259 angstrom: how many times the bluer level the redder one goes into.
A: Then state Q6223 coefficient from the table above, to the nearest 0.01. 1.02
